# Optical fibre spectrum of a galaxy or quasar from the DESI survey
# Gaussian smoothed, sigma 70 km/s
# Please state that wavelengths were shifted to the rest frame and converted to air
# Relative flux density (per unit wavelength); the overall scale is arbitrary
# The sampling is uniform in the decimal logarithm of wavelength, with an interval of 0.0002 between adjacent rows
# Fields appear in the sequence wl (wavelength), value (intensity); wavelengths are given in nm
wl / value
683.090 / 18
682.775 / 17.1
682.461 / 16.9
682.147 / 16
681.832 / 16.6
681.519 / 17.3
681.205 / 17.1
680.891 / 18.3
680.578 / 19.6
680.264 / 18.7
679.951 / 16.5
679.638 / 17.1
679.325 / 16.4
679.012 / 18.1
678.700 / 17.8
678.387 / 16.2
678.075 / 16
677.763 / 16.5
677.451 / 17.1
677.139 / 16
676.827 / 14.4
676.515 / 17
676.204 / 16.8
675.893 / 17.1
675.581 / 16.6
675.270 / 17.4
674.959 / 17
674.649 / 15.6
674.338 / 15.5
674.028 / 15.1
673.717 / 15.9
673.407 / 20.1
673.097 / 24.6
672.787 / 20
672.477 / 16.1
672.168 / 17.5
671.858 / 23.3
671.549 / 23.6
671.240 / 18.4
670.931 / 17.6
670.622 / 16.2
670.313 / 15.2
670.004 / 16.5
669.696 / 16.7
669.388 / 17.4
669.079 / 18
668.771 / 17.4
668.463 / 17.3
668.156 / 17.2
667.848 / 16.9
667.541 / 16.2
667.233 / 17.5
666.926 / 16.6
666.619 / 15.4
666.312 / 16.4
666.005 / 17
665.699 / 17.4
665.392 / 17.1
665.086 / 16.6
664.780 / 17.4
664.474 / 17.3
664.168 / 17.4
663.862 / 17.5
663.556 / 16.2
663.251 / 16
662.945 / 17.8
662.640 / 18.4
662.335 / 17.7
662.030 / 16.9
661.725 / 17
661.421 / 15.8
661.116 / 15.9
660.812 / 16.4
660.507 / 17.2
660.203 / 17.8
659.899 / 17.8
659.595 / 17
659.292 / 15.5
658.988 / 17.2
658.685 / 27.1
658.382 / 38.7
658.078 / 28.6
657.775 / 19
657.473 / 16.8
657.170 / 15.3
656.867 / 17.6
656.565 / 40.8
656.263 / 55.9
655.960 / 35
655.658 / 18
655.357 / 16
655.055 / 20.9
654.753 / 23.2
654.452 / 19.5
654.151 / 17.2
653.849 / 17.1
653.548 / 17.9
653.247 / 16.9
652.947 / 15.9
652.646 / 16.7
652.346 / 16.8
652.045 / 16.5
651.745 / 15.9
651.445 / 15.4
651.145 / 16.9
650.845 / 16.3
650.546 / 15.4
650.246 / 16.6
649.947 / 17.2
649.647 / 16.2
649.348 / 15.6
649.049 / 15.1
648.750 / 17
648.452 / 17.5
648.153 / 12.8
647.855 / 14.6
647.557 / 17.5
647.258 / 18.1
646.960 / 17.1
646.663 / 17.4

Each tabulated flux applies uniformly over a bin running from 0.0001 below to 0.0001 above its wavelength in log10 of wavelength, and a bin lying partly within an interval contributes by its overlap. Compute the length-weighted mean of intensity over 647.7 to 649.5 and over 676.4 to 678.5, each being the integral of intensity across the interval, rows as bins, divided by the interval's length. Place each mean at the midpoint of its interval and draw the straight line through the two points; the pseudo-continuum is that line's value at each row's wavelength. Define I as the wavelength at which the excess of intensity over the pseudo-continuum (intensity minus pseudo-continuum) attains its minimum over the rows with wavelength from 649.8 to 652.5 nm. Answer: 651.445 nm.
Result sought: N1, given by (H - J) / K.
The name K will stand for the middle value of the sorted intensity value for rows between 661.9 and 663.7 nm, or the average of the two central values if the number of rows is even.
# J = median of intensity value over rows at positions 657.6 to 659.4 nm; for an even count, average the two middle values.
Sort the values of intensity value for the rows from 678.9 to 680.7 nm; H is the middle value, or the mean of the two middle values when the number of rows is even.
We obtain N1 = -0.32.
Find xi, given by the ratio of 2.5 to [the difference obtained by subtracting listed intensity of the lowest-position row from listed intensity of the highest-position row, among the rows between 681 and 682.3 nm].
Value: -2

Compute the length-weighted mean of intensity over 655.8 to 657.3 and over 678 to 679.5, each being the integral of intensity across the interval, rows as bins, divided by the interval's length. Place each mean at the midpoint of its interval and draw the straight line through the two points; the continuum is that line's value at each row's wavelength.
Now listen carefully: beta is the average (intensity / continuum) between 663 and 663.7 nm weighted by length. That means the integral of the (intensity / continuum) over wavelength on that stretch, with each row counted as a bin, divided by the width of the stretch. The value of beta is 0.58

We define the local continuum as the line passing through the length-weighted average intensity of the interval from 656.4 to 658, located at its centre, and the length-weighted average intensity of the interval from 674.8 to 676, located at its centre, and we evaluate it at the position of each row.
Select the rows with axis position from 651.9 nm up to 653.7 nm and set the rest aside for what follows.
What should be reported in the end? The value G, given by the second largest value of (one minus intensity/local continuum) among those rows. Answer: 0.31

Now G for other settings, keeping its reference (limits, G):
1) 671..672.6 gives 0.03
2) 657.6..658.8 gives -0.23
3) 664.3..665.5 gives 0.15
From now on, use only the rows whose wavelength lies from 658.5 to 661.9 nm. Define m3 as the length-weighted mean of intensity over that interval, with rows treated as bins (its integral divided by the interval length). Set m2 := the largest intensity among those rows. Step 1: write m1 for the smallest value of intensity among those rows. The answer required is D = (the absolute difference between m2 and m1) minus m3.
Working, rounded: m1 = 15.5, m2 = 27.1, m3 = 17.9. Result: -6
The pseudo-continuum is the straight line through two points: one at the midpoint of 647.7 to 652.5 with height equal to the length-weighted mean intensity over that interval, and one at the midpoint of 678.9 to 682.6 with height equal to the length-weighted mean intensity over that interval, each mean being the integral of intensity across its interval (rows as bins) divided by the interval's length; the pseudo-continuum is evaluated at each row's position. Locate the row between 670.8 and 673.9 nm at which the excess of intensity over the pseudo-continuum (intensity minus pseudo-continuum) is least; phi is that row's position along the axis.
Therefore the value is 673.717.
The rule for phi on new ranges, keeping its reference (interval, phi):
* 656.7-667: 666.619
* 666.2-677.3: 676.827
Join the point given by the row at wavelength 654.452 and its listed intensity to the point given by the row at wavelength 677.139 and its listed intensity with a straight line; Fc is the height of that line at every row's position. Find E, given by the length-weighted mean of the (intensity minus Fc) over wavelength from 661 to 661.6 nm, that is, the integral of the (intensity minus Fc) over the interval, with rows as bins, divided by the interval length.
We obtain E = -2.5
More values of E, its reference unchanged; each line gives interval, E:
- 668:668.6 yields -0.1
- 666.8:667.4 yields -0.5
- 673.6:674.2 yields -1.0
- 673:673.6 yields 5.1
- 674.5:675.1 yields -0.1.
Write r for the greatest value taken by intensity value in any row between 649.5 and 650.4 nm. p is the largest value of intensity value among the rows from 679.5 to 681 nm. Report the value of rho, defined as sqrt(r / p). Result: 0.9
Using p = 19.6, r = 17.2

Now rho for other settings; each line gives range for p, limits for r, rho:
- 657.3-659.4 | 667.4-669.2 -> 0.7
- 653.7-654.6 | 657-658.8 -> 1.4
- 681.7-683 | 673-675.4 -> 1.2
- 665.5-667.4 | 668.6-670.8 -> 1.0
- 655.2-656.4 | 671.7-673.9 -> 0.7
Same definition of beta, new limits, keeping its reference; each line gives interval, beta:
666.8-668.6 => 0.68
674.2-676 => 0.84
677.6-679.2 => 0.98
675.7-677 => 0.87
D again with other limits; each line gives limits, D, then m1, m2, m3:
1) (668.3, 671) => -14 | 15.2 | 18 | 16.9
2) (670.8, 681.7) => -7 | 14.4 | 24.6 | 17.7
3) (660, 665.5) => -14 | 15.8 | 18.4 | 17.0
